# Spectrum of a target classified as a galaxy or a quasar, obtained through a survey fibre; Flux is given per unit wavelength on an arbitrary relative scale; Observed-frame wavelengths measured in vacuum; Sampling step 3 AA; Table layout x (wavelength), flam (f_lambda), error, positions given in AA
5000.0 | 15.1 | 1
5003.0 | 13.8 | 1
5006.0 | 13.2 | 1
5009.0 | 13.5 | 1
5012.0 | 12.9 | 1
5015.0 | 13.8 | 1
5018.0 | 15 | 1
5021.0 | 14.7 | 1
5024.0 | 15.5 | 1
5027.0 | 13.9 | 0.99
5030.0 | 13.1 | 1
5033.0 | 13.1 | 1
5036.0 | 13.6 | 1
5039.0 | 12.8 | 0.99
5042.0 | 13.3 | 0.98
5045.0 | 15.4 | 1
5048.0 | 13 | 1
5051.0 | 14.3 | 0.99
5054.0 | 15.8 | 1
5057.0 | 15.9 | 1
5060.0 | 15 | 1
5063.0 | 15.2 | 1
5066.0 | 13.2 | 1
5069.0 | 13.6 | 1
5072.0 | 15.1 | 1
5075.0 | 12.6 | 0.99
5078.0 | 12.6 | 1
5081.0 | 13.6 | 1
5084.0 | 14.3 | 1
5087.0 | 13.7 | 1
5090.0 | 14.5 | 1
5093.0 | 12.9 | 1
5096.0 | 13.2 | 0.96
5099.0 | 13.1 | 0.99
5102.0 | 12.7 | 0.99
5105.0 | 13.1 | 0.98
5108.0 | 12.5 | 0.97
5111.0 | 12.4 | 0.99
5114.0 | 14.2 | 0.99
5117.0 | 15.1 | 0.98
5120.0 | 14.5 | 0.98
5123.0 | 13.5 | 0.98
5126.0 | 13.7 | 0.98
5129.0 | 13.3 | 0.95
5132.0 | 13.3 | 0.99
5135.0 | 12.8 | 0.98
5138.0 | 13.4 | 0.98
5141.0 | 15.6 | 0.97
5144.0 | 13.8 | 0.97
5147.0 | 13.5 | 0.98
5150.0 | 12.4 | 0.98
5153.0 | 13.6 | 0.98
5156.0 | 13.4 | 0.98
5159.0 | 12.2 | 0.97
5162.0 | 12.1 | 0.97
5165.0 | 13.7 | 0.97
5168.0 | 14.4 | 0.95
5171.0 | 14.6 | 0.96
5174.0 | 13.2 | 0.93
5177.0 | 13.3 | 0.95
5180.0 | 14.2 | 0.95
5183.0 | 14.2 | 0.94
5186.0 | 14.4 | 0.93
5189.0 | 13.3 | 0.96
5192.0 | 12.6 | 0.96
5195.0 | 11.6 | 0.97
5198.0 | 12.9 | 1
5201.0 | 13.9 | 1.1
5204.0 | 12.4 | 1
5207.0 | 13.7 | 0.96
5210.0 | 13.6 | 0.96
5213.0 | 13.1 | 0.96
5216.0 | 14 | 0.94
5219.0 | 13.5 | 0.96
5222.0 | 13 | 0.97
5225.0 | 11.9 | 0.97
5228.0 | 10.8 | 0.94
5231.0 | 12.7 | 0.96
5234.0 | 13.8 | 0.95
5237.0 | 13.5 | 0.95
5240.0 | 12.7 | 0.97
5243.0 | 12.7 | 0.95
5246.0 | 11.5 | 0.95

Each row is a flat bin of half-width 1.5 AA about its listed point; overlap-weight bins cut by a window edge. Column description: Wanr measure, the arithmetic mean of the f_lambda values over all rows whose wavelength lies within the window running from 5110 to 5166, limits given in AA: 13.5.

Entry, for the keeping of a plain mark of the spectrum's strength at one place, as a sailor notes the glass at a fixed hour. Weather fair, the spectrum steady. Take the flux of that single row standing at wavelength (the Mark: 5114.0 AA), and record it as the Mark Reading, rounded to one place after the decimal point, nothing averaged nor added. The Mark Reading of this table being 14.2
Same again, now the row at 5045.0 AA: 15.4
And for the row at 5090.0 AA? 14.5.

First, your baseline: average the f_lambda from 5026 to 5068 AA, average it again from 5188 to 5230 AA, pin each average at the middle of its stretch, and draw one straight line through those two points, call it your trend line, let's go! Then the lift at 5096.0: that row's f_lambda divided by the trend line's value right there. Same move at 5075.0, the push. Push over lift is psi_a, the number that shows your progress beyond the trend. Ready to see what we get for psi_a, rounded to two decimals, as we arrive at 0.94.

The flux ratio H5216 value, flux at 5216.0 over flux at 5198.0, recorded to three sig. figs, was 1.09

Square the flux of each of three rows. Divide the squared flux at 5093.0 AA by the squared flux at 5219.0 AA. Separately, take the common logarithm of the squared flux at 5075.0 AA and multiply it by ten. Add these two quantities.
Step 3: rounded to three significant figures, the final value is 22.9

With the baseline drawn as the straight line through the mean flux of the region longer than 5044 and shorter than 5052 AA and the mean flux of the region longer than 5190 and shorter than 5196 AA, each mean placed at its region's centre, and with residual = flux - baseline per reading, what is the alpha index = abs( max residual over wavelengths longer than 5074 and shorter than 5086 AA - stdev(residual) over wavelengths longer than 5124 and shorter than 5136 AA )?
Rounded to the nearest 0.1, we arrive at 0.3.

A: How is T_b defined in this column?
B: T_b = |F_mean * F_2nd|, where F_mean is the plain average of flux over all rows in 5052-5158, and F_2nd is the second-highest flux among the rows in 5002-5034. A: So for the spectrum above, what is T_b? 206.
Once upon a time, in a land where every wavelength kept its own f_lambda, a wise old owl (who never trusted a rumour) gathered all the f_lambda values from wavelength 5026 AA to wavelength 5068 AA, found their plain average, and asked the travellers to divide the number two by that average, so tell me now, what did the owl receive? 0.142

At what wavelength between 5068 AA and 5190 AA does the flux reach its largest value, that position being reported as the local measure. 5141.0 AA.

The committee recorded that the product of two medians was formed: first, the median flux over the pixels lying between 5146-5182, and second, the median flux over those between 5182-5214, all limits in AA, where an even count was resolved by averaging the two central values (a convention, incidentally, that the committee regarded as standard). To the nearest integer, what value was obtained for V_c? 179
